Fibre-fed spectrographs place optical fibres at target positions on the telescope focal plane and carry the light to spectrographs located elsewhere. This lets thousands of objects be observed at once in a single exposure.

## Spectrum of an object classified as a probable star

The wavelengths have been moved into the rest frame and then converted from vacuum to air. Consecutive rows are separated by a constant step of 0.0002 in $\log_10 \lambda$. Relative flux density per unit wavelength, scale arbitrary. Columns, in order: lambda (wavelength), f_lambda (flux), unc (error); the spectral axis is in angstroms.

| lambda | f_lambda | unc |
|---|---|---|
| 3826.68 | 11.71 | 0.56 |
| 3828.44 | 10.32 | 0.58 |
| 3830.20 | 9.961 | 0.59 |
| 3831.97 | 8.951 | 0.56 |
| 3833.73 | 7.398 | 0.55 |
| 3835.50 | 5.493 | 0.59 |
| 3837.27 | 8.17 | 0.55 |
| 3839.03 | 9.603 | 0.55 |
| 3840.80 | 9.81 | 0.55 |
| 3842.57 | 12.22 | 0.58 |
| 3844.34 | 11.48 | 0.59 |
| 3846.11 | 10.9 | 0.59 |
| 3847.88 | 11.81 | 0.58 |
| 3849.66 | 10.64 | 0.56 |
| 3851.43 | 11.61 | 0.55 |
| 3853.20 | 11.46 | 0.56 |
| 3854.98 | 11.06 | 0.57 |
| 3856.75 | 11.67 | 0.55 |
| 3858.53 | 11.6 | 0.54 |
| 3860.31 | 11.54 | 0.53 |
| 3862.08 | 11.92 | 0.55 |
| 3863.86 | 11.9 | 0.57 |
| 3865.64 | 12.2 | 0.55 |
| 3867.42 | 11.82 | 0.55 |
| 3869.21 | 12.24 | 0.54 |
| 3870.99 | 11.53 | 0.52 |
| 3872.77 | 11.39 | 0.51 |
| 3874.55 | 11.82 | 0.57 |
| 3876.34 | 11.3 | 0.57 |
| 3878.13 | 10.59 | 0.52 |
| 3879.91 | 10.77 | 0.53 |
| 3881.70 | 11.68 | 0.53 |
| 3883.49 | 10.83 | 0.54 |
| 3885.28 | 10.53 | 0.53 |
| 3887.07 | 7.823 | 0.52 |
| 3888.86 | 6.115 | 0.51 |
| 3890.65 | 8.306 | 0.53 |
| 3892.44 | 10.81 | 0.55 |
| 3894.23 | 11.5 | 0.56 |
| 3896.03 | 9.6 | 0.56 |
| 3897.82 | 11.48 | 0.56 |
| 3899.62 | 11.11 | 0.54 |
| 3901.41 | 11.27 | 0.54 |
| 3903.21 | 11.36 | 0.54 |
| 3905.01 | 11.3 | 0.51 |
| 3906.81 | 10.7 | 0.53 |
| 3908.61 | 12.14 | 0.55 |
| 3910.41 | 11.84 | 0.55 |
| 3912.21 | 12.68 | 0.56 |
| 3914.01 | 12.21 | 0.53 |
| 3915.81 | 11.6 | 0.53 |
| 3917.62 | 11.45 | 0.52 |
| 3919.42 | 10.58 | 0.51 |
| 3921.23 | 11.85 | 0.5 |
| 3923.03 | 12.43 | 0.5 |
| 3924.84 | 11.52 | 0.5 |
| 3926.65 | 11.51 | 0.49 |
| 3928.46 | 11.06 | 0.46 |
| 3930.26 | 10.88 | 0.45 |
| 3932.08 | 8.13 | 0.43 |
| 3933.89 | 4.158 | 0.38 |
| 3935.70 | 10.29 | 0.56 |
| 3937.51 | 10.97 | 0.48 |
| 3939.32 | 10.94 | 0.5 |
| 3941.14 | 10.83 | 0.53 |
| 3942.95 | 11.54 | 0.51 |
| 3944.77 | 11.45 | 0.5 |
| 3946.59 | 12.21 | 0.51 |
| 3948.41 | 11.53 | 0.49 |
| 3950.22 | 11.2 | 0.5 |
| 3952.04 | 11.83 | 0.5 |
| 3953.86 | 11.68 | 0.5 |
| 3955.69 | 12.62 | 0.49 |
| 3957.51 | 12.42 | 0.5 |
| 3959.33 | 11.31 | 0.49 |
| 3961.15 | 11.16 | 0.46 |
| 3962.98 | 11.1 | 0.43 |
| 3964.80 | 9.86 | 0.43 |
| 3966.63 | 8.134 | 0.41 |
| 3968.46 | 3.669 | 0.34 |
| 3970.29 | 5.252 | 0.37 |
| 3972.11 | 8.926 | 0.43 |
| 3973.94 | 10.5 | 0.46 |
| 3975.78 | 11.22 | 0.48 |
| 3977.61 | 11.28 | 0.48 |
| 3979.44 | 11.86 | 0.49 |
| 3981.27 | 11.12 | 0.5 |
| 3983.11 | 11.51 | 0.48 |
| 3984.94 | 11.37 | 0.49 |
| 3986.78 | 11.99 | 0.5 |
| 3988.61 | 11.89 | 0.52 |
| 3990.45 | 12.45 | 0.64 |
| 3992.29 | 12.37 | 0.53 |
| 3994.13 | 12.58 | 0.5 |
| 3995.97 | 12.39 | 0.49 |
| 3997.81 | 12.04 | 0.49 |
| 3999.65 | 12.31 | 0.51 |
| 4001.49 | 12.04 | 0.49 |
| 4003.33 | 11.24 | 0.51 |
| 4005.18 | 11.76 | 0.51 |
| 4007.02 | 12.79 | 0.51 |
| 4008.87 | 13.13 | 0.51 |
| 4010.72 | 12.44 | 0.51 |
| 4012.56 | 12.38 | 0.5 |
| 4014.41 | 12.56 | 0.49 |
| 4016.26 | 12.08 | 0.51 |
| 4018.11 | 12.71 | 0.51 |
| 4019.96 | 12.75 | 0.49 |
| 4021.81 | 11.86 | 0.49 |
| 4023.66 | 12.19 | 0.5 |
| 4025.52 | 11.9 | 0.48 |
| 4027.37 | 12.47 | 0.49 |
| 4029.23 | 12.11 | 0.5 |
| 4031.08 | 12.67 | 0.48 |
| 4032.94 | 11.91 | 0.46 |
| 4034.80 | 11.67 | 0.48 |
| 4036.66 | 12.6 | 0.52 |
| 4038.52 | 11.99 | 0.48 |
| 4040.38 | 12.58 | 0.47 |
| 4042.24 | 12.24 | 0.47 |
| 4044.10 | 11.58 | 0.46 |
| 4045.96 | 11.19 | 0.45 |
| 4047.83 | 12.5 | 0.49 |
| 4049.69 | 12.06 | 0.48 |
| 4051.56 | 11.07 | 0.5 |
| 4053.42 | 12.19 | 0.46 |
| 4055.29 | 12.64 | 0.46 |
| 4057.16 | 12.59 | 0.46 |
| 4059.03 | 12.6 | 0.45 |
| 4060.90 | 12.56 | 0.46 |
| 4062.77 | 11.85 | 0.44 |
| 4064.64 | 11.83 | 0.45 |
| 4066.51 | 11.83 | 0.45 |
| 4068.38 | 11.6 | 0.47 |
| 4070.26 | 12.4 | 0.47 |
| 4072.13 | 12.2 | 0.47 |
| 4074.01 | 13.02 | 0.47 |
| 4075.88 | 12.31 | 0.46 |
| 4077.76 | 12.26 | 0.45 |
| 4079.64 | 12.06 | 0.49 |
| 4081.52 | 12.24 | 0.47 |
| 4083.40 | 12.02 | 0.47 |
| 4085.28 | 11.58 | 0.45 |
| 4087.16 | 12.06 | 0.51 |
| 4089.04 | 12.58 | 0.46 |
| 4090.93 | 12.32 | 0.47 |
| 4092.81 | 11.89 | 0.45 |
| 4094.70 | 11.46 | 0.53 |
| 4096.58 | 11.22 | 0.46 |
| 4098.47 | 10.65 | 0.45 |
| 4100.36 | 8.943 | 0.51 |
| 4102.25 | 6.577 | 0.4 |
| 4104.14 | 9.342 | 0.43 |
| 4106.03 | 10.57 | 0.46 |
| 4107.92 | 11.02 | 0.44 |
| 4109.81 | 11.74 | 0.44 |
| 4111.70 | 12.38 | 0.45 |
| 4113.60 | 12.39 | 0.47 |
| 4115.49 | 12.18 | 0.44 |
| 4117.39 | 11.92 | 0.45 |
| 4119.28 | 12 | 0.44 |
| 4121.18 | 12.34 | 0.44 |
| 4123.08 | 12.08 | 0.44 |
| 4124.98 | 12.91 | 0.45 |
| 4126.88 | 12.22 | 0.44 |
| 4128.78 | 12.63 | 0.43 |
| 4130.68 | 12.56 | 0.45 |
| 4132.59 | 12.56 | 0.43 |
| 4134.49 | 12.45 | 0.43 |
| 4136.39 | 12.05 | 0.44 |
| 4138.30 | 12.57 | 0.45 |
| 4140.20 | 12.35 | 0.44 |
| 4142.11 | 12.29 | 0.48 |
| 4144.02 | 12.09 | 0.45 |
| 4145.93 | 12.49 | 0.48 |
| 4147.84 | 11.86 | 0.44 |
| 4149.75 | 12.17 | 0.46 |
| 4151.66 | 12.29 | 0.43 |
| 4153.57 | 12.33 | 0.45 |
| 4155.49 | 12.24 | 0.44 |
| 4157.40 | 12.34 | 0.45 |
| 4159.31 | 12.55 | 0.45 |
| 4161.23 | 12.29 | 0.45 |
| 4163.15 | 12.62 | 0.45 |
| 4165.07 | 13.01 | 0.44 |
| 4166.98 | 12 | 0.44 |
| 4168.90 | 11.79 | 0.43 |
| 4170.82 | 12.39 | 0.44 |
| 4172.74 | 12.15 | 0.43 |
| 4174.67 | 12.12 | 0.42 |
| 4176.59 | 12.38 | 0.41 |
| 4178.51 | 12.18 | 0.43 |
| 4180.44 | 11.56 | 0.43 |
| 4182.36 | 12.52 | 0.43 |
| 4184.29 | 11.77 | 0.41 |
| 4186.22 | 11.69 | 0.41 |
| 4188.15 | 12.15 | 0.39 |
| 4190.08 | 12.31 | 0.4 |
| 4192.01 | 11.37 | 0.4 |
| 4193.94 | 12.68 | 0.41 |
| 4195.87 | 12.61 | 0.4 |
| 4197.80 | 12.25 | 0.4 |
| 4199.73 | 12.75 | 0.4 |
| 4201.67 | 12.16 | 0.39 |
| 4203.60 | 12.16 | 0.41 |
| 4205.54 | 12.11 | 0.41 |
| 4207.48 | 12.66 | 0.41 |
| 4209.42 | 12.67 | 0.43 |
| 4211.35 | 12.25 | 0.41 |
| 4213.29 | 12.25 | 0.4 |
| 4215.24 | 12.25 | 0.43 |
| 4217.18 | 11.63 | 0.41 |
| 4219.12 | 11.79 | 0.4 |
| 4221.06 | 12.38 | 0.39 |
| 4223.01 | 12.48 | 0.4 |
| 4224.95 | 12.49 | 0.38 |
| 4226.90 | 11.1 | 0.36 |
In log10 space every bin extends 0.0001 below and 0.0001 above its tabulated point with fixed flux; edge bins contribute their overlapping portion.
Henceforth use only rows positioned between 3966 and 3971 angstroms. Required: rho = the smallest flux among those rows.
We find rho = 3.669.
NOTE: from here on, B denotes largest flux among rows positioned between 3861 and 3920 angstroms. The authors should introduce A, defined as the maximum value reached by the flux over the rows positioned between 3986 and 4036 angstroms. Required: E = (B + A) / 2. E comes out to 12.9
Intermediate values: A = 13.13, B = 12.68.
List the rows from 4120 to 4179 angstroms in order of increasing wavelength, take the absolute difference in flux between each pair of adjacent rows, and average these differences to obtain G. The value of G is 0.3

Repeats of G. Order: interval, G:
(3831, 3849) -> 1.4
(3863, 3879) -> 0.5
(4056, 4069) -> 0.2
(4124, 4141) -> 0.3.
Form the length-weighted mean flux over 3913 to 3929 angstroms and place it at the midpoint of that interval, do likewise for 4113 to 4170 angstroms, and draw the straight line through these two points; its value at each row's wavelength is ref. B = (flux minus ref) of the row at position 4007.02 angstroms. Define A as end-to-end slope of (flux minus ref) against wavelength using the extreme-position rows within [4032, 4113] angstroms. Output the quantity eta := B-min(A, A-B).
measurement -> 1.8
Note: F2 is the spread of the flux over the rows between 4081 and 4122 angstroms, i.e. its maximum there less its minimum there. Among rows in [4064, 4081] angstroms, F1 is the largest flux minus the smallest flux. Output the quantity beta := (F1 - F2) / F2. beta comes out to -0.8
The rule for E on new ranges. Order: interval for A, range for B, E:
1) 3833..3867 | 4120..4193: 12.6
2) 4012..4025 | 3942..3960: 12.7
